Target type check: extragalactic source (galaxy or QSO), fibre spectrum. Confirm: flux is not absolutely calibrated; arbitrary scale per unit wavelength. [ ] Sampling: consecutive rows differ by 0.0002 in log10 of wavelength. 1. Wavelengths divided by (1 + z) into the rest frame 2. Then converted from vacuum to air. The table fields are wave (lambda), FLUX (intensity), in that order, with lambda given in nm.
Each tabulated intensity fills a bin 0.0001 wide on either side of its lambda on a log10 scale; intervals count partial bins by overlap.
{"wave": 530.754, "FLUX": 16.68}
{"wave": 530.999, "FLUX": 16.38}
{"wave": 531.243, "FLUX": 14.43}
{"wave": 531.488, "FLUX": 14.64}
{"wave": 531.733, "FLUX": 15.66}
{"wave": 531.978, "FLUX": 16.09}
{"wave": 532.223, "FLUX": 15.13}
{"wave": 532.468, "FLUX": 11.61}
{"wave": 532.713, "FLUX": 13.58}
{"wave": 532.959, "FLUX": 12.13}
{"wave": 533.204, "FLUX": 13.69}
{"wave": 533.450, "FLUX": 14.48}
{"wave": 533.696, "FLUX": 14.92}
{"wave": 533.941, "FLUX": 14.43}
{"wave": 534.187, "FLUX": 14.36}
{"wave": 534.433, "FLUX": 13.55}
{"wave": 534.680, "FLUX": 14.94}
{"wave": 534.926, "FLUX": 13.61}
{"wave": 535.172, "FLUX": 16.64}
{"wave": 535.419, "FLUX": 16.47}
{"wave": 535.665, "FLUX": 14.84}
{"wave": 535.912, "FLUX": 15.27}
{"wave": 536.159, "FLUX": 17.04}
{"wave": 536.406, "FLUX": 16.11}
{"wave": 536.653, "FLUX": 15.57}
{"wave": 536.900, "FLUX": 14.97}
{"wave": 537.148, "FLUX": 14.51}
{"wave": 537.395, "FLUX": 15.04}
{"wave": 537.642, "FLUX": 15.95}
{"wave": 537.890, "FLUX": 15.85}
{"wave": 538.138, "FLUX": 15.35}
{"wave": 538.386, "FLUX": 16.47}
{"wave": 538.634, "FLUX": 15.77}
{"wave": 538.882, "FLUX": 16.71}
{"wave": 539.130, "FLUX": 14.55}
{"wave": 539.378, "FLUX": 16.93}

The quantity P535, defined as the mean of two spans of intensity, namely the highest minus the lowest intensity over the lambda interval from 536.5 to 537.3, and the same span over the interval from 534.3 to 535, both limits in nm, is 1.2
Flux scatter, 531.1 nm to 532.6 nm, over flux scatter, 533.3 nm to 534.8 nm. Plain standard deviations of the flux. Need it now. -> 3.1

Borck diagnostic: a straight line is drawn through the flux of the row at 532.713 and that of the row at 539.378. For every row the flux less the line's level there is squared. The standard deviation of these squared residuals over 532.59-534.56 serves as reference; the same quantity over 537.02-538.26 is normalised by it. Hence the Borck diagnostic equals 0.8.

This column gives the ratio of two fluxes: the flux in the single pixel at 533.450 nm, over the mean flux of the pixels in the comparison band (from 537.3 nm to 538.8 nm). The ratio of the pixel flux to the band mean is 0.92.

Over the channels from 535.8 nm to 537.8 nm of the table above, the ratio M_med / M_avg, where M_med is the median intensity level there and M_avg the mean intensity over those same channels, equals 0.991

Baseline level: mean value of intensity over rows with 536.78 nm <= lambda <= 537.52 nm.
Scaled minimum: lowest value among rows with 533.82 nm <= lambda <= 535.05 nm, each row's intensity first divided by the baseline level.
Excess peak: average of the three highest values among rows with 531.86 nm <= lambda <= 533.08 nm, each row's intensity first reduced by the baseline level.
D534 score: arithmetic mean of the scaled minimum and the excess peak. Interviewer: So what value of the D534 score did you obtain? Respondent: 0.5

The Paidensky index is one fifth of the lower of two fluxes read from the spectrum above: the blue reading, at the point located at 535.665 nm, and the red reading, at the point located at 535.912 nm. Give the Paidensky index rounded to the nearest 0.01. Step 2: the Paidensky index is 2.97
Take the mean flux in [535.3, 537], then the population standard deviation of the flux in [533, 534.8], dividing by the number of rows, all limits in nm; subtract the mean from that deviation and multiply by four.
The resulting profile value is -61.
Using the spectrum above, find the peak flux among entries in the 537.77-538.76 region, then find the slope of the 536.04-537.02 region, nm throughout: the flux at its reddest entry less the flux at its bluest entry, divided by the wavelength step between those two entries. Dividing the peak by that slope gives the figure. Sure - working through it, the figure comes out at -5.9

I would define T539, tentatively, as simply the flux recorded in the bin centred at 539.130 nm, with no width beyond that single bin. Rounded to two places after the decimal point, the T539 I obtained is 14.55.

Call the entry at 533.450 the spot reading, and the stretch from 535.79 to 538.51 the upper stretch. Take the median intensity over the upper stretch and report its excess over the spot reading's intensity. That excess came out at 1.1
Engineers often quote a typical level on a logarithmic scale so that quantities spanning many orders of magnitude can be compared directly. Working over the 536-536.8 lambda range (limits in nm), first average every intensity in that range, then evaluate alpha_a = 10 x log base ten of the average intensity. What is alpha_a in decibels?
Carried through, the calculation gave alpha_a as 12.1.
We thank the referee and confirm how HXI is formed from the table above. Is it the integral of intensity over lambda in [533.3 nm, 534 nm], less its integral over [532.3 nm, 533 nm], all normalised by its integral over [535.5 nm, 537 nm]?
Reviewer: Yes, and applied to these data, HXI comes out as 0.1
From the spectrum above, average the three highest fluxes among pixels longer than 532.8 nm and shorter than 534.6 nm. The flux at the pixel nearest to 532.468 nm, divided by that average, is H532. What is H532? 0.79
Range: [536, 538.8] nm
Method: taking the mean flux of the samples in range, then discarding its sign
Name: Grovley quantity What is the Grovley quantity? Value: 15.7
